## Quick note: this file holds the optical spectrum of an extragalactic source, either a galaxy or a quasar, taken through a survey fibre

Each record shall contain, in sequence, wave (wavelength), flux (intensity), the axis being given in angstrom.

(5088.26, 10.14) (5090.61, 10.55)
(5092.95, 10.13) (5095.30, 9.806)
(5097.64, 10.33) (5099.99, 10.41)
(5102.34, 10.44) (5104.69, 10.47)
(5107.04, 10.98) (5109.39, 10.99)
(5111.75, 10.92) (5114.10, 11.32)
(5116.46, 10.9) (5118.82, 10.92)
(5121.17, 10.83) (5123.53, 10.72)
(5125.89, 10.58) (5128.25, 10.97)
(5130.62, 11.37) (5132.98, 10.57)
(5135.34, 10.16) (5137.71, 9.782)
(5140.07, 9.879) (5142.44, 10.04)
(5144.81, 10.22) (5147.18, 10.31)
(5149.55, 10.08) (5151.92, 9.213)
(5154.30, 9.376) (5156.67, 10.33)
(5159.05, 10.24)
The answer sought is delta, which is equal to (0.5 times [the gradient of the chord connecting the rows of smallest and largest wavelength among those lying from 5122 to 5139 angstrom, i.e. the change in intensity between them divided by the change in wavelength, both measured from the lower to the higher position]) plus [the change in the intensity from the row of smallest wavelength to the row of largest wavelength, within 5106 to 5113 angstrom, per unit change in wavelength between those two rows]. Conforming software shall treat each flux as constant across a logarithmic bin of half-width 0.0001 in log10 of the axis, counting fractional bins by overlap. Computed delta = -0.05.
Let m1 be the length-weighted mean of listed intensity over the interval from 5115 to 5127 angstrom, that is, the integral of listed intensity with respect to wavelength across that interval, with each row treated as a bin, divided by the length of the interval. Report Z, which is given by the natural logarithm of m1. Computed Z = 2.38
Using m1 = 10.8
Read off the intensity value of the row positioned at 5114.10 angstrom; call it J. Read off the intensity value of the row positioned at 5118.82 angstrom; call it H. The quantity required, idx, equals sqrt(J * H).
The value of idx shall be 11.1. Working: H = 10.92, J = 11.32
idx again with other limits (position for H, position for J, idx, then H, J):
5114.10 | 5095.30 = 10.5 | 11.32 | 9.806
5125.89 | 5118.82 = 10.7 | 10.58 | 10.92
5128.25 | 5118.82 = 10.9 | 10.97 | 10.92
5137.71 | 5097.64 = 10.1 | 9.782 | 10.33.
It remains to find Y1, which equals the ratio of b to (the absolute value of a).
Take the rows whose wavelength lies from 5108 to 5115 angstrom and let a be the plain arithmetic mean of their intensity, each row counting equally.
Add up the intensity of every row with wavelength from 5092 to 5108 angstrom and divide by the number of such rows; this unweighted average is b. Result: 0.936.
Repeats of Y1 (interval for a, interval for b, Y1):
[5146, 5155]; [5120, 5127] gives 1.099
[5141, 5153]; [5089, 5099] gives 1.023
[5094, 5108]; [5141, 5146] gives 0.973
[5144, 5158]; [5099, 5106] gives 1.052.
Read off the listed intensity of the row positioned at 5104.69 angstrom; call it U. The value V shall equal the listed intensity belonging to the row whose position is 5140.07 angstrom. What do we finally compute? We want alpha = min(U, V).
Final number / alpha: 9.9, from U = 10.47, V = 9.879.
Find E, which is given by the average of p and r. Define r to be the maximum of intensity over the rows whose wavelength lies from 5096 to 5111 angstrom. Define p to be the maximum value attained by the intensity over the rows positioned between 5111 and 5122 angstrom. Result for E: 11.2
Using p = 11.32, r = 10.99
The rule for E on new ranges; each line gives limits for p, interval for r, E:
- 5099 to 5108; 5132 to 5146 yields 10.8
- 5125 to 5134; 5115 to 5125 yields 11.1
